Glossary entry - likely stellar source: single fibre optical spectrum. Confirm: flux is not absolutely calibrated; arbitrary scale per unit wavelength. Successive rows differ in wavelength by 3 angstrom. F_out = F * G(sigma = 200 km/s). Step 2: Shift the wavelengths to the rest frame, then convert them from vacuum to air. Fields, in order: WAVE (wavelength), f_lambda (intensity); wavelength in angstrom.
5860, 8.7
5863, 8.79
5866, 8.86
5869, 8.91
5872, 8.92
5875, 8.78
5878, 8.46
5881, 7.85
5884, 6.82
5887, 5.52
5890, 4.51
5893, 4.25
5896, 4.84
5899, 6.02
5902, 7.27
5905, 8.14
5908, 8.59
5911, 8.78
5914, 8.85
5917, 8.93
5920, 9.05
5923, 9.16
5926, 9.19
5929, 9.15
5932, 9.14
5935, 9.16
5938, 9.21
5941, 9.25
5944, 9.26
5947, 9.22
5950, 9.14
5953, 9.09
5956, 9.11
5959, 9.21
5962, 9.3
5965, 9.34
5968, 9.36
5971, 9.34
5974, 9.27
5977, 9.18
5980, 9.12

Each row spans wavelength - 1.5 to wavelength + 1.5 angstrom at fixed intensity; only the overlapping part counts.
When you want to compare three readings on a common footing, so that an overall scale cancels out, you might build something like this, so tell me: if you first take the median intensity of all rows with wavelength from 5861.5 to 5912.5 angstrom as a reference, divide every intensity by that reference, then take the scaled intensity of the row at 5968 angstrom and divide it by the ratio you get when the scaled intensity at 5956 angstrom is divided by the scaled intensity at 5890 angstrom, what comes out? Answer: 0.57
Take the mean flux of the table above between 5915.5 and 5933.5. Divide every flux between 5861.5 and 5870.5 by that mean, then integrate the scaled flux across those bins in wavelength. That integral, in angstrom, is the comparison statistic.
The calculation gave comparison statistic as 8.75 angstrom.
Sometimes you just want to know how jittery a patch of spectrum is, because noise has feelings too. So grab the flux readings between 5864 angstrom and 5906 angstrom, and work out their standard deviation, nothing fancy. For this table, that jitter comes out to 1.7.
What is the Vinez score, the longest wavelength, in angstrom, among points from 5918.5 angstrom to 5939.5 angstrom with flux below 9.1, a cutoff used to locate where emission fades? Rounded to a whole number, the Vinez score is 5920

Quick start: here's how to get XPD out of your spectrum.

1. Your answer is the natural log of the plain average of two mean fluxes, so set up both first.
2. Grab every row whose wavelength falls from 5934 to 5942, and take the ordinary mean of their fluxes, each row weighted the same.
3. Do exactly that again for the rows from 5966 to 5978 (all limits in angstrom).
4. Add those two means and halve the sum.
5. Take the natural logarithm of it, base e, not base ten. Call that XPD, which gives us 2.22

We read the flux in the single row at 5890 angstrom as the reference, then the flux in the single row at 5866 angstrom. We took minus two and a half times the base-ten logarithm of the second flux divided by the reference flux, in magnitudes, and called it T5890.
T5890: -0.73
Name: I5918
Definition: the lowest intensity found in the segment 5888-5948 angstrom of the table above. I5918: 4.25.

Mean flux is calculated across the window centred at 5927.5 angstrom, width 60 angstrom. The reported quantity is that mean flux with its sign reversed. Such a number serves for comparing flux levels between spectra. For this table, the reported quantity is -8.8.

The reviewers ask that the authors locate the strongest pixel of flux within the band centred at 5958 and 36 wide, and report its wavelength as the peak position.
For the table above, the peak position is 5968 angstrom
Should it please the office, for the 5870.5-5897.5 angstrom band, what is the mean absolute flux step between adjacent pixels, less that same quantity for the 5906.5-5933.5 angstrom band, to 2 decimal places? 0.58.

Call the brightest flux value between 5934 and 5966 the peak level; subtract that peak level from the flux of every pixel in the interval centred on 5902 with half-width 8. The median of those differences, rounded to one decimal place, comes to -2.1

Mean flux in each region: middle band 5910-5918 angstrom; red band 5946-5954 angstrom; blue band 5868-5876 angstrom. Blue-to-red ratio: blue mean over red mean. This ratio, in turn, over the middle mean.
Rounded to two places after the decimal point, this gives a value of 0.11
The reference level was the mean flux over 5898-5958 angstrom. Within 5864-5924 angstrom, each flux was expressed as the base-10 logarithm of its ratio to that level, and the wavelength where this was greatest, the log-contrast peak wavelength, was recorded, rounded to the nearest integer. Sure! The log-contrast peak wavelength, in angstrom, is 5923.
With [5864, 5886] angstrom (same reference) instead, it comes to 5872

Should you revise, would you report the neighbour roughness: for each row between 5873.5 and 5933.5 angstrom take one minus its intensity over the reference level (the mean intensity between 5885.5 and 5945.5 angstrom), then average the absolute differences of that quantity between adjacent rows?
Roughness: 0.063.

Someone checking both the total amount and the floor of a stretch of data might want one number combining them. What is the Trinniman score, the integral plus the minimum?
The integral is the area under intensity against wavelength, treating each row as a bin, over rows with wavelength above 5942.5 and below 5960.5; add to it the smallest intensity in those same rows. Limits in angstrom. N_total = 174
